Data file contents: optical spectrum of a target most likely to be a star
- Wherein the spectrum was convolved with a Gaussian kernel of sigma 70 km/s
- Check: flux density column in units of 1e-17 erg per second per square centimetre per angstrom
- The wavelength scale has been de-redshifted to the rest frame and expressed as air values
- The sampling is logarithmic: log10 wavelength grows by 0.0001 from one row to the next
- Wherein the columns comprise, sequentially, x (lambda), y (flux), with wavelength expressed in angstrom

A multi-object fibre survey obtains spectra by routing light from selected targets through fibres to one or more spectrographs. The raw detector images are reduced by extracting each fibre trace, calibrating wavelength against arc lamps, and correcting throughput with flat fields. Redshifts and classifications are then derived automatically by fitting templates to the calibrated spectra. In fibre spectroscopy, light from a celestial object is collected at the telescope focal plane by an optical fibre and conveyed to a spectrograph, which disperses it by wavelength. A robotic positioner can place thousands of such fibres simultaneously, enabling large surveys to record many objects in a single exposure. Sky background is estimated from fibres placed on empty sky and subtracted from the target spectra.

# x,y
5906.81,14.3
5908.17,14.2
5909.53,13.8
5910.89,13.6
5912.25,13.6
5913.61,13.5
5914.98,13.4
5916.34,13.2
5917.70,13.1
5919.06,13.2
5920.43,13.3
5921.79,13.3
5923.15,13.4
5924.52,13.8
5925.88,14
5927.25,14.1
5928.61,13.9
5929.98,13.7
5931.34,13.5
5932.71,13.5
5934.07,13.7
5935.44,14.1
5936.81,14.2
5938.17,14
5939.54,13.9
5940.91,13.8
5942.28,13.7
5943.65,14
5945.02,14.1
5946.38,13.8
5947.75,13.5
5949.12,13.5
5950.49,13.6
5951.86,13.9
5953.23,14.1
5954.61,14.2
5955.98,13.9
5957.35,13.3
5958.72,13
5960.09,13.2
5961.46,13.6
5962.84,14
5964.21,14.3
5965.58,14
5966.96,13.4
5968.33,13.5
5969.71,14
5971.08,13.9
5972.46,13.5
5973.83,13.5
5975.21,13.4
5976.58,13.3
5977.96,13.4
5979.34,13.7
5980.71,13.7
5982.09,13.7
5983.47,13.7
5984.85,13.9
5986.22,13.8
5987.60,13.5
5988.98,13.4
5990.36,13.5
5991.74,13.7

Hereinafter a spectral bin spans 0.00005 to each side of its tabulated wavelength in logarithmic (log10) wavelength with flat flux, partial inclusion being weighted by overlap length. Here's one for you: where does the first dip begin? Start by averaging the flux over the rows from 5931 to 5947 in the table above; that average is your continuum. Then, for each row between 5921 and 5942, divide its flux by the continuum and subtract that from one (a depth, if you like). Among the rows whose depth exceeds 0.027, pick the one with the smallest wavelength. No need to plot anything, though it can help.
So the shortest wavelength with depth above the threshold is 5921.79 angstrom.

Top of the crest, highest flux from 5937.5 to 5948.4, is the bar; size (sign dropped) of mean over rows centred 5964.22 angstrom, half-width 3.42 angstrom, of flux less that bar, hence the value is 0.24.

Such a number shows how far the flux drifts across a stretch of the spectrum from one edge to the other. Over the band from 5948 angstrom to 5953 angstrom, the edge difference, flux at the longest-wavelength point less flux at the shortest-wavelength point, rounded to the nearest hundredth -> 0.40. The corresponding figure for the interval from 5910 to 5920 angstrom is -0.40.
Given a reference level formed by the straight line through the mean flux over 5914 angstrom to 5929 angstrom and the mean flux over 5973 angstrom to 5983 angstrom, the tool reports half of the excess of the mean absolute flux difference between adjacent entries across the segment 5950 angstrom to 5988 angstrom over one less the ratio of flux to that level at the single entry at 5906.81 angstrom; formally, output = 0.15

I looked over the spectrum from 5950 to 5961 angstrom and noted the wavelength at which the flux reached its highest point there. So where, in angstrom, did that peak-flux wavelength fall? 5954.61 angstrom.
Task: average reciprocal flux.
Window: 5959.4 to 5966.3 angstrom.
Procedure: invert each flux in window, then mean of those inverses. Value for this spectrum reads 0.0724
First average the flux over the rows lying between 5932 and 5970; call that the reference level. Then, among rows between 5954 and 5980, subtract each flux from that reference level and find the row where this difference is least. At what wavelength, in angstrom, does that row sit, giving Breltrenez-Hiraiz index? 5964.21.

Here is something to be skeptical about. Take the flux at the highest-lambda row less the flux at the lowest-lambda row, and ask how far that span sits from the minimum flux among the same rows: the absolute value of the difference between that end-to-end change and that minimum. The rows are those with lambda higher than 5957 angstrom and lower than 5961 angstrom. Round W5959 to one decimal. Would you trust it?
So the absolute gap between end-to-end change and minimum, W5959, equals 13.1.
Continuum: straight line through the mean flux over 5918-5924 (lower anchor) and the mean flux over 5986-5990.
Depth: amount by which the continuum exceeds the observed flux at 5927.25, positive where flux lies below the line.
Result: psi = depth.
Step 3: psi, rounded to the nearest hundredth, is -0.78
